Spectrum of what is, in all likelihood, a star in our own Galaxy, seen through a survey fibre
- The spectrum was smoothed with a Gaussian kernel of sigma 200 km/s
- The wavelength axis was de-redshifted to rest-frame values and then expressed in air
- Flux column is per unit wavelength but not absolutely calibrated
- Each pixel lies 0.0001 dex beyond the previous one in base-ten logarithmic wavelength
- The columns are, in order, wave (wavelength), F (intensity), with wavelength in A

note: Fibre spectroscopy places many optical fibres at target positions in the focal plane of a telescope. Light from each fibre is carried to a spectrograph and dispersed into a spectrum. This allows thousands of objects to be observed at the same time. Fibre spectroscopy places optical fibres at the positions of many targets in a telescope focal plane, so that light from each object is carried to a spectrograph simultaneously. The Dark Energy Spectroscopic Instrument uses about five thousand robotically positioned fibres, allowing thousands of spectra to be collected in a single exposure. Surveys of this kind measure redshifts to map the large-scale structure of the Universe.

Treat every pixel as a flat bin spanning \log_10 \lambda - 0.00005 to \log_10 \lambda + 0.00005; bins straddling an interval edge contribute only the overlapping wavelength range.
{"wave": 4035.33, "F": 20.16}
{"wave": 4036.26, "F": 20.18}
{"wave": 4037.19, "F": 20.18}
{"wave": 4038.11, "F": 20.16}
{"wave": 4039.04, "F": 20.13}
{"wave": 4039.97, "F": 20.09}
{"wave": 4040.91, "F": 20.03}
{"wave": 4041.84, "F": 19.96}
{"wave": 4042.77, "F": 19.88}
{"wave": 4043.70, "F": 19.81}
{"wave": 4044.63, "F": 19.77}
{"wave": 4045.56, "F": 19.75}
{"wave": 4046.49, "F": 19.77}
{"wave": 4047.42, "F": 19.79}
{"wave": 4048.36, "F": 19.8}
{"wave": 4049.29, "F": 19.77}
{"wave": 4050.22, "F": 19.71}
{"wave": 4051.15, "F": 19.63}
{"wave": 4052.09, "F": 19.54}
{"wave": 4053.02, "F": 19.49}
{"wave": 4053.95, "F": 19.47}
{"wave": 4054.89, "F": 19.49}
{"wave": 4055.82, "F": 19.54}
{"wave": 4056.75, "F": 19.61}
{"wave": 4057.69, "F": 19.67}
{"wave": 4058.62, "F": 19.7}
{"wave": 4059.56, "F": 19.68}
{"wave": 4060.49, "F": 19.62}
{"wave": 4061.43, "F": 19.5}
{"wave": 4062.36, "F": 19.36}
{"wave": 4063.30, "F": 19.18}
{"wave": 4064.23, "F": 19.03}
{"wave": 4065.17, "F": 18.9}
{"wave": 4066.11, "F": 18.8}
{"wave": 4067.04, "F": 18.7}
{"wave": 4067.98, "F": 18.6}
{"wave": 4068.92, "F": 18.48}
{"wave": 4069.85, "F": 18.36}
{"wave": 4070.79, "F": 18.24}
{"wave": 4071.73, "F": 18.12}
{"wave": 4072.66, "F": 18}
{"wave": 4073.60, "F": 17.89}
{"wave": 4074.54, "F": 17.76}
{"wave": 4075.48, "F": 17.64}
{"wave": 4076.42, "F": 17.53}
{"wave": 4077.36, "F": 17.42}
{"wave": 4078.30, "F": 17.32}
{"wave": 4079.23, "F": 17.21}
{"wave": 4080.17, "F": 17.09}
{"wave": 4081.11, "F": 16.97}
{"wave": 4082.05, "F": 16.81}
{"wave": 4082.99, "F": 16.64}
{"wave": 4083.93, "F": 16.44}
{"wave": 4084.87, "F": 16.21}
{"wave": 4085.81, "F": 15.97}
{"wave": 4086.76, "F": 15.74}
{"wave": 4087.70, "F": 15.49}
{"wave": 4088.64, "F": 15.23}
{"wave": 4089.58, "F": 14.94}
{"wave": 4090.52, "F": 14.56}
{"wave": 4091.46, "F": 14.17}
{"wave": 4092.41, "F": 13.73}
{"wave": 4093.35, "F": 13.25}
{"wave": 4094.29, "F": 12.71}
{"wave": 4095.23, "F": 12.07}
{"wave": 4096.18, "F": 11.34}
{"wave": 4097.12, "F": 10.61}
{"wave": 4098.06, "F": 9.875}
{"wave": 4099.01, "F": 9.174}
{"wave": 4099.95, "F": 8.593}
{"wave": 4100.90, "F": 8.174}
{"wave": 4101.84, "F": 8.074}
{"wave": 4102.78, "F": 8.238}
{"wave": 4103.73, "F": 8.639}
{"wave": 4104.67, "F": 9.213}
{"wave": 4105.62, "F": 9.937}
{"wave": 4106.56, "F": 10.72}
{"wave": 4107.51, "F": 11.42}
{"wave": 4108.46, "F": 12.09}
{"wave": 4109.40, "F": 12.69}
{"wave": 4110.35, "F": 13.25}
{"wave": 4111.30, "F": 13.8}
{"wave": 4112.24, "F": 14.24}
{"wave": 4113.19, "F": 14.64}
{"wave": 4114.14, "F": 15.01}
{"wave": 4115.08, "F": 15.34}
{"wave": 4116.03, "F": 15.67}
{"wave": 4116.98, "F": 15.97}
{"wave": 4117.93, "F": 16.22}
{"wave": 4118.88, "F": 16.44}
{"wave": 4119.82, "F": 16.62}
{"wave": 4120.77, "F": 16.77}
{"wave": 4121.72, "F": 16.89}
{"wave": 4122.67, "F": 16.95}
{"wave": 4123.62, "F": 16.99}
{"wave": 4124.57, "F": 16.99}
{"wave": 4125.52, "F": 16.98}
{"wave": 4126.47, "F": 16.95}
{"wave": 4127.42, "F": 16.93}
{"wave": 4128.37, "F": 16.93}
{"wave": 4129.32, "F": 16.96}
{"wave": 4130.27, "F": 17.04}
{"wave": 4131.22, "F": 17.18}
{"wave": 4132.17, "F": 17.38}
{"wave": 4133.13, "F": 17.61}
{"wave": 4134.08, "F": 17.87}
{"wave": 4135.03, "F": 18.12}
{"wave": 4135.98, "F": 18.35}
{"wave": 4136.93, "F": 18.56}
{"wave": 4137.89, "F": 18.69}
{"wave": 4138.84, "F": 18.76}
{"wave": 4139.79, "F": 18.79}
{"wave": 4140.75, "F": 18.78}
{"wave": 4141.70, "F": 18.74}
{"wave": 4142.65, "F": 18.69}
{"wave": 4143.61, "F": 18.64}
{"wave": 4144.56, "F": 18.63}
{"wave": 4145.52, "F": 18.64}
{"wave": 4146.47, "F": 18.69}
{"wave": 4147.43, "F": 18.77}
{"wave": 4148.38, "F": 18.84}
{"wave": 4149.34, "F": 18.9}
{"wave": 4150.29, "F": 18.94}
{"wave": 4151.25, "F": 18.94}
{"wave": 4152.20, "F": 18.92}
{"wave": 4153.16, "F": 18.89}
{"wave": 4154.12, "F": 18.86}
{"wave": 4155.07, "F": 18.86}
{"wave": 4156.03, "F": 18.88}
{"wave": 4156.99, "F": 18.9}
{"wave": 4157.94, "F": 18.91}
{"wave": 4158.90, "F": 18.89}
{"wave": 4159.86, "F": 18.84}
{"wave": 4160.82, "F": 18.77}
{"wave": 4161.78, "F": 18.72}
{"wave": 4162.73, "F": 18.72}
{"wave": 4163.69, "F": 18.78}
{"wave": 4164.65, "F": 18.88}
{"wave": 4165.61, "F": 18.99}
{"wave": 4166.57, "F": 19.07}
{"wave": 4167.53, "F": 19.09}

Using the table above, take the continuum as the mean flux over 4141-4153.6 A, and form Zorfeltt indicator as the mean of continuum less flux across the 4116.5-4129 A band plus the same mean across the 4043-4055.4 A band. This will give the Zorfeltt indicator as 1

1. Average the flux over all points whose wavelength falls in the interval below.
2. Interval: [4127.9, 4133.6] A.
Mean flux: 17.2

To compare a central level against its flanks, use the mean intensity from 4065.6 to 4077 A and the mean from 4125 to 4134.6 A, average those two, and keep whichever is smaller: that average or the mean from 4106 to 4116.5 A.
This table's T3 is 14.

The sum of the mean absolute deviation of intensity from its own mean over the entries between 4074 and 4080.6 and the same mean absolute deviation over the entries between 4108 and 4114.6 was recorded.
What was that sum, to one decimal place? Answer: 1.0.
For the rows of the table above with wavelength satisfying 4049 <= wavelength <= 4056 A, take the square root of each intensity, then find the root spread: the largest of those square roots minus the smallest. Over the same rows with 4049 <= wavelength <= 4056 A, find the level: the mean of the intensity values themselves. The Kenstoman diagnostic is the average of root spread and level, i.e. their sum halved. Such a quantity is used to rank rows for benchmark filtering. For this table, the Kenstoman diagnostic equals 10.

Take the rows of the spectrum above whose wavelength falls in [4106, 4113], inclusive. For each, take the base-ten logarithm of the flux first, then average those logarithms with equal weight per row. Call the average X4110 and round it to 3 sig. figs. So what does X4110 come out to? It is 1.10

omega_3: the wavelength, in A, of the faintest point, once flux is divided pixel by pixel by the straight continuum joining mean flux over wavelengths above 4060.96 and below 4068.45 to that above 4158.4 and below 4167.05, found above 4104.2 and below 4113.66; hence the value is 4104.67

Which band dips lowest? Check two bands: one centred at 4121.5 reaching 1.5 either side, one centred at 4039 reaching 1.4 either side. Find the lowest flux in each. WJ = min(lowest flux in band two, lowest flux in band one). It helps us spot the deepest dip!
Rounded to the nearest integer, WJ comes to 17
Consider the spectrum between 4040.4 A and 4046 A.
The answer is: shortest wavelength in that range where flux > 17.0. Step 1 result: 4040.91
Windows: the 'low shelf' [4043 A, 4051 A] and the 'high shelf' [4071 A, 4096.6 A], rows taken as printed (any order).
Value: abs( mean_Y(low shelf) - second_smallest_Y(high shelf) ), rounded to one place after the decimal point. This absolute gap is 7.7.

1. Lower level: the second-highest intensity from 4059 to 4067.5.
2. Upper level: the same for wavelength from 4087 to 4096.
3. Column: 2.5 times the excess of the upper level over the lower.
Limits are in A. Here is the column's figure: -11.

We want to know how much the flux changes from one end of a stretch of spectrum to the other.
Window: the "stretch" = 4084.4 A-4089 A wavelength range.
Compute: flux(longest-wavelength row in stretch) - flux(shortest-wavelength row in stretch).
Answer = -1.0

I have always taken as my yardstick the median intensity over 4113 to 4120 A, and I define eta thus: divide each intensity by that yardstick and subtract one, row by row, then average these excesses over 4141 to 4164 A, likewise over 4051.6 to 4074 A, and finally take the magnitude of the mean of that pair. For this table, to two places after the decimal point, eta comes 0.20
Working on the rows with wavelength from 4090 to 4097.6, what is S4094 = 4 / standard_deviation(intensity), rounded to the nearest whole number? 3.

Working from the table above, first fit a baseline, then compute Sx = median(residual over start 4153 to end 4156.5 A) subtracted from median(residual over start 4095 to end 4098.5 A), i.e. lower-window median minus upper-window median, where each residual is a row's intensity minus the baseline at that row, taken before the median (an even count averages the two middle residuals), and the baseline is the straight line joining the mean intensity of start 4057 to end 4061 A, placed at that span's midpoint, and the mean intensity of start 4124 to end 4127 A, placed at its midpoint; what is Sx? -10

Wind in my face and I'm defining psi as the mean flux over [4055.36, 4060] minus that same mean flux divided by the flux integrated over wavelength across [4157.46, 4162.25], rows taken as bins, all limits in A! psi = 19.4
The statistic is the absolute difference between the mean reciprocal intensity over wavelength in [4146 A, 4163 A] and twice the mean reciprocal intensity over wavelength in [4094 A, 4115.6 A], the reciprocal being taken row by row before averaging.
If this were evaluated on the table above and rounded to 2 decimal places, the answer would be 0.13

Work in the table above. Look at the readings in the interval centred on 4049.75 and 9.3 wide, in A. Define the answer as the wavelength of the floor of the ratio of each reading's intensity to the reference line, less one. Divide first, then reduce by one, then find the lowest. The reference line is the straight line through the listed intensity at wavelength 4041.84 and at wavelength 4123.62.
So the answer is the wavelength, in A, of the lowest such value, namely 4045.56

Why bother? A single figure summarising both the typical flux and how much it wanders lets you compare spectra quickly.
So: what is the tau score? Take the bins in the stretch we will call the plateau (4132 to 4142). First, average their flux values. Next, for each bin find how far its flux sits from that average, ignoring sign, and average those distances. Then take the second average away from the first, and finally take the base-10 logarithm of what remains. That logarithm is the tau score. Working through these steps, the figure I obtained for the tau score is 1.25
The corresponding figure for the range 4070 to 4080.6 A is 1.24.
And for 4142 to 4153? 1.27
